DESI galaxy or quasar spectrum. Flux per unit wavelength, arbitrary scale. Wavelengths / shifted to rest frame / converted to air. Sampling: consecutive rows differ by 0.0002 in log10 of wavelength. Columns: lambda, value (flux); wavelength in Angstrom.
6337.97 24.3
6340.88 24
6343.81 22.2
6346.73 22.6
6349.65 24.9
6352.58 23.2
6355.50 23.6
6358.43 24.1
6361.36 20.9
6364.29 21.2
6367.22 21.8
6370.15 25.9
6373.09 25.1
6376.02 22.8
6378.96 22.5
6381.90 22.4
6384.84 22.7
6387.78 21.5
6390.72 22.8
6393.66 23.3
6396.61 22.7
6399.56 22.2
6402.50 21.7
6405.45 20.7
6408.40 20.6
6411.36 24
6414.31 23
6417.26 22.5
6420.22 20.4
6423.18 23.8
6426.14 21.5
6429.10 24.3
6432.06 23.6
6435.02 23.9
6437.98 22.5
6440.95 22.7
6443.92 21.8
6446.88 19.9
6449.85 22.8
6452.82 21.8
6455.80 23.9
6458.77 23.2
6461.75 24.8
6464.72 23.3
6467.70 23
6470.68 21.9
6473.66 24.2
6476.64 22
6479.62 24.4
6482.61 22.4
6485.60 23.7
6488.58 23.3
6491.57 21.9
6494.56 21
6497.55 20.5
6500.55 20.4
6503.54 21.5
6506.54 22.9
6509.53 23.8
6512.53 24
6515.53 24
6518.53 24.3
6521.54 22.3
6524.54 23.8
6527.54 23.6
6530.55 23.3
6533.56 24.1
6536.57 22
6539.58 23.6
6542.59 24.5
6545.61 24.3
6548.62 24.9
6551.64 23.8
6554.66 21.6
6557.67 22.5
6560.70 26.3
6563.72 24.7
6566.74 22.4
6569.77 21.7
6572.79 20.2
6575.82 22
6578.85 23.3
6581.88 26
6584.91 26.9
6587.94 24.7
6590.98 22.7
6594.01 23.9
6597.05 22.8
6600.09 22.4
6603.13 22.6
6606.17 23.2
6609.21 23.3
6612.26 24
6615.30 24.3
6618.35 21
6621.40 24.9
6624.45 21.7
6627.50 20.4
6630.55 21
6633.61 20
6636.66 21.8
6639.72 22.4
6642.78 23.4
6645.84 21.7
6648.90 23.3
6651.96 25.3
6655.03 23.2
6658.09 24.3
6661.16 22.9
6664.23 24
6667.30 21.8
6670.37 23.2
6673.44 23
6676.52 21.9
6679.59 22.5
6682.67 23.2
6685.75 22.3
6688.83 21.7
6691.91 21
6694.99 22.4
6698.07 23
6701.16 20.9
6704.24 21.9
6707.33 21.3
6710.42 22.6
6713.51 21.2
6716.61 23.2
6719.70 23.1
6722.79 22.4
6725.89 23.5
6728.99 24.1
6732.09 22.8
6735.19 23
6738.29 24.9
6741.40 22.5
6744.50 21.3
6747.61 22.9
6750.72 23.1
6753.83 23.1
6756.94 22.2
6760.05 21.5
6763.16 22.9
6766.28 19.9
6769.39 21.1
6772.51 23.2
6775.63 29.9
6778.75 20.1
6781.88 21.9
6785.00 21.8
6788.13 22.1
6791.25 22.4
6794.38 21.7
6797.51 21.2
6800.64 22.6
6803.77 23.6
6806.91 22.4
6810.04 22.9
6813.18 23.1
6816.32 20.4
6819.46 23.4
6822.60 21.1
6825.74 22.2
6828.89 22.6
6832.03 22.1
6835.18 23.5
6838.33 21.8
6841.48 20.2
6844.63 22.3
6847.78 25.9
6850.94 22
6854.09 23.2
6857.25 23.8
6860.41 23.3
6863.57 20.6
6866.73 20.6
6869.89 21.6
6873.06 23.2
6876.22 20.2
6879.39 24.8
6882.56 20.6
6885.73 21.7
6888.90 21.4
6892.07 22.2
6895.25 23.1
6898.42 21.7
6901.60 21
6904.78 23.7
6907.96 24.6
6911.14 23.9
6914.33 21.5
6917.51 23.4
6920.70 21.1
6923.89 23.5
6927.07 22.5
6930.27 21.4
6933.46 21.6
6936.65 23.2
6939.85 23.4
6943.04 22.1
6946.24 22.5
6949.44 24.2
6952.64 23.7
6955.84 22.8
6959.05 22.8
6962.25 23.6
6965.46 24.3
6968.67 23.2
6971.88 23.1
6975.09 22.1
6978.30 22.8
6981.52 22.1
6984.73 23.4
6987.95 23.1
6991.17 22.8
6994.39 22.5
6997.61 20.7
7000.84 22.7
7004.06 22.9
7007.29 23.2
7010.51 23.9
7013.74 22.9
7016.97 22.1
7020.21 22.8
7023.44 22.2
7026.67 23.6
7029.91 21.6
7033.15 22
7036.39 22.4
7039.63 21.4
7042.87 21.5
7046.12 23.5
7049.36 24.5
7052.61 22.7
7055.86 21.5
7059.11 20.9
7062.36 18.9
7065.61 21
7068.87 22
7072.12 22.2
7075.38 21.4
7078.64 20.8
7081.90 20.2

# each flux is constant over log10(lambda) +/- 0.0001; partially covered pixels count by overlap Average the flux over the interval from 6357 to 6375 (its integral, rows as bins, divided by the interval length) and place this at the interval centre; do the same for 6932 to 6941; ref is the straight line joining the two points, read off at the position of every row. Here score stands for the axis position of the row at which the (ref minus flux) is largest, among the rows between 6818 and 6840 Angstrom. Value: 6822.60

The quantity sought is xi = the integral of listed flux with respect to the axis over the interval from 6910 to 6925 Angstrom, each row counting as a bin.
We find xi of 339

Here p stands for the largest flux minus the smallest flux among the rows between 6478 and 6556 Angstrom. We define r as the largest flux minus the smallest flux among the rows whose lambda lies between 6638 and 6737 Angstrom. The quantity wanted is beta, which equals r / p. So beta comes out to 0.98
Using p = 4.5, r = 4.40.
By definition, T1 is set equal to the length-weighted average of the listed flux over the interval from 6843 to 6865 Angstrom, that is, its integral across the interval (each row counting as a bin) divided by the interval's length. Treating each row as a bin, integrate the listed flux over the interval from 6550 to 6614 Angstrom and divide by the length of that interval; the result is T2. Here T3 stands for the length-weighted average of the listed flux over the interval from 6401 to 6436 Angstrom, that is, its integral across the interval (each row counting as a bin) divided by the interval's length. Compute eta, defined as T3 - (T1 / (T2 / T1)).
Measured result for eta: -0.2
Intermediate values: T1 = 23.0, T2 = 23.4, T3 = 22.5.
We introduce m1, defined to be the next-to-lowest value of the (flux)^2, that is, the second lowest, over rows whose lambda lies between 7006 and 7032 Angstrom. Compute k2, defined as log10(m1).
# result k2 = 2.69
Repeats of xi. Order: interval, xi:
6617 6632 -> 327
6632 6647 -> 328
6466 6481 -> 346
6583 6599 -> 387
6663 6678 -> 341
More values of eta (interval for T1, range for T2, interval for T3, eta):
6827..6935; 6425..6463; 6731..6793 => 0.7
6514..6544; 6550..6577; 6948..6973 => -0.8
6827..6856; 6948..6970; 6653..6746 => 0.9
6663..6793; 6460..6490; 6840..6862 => 1.2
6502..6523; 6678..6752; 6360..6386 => -1.2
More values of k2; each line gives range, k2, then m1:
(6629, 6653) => 2.64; 441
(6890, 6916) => 2.66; 462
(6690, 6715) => 2.64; 441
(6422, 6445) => 2.68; 475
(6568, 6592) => 2.67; 471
